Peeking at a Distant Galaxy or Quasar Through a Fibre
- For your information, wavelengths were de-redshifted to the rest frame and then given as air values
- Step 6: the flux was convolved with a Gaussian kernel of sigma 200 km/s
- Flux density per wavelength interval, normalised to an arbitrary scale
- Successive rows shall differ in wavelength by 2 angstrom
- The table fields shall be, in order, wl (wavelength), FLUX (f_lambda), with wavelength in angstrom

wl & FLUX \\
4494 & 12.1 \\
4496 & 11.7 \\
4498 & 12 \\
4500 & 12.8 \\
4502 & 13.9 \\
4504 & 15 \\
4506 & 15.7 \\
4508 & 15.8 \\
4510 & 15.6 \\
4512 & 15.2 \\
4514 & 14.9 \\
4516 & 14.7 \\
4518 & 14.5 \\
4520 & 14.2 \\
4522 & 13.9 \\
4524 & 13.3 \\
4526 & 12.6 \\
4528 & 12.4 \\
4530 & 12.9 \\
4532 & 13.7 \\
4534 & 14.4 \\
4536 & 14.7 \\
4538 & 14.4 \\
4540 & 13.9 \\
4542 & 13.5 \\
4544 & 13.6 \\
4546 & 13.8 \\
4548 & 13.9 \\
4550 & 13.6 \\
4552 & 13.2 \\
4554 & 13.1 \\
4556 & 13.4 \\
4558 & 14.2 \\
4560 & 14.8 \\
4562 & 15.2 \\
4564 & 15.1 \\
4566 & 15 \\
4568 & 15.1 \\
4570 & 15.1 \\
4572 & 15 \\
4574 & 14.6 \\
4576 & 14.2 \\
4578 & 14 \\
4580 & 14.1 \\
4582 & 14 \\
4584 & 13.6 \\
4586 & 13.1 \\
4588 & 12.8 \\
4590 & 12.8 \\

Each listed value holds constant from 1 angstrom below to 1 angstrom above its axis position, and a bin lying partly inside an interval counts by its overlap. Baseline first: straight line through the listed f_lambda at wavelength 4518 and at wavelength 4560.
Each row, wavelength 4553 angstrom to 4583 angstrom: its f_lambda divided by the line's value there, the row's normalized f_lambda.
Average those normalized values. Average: 0.973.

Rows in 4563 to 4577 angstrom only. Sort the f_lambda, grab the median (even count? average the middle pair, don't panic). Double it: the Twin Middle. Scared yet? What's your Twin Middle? 30.0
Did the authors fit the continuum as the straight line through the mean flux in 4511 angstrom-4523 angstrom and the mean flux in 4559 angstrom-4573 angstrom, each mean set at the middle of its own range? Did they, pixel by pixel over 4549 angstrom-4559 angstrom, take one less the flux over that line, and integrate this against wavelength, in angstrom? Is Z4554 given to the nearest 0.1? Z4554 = 1.0 angstrom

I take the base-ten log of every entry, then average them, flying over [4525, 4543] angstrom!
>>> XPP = 1.13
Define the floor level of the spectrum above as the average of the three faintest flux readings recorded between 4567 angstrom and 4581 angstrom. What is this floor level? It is 14.1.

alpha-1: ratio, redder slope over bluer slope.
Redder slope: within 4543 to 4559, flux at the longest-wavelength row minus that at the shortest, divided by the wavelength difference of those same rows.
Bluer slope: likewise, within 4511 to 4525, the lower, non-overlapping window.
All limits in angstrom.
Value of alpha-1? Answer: -0.3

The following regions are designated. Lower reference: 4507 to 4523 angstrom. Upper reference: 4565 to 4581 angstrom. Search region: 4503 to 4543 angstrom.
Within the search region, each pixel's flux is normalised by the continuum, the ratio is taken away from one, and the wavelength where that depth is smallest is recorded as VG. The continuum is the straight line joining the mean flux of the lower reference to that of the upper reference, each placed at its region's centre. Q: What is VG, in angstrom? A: 4508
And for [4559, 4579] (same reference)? 4562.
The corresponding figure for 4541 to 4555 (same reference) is 4548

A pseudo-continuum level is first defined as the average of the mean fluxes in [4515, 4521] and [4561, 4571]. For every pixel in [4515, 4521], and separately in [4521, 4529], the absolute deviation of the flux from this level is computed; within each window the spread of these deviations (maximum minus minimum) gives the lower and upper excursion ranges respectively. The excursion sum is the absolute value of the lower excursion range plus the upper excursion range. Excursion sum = 2.0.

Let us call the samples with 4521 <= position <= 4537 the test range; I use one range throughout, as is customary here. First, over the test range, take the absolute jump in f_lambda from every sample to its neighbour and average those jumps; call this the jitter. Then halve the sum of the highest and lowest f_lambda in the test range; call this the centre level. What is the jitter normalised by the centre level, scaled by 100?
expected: 4.0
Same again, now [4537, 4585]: 1.9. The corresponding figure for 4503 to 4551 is 2.6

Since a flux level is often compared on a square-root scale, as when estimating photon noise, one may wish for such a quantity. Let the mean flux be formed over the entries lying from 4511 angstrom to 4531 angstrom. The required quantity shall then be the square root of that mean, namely 3.72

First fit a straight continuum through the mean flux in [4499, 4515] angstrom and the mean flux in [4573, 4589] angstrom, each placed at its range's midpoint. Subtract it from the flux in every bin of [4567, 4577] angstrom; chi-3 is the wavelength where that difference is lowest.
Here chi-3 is 4576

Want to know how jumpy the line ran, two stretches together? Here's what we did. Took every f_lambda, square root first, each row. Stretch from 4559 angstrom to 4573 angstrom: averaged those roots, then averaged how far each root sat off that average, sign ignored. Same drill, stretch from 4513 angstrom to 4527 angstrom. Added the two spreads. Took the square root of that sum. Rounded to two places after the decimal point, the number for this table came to 0.31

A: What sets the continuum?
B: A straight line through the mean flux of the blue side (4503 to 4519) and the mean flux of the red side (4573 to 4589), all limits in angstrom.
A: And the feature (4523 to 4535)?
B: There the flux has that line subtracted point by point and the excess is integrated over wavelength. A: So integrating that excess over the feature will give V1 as -19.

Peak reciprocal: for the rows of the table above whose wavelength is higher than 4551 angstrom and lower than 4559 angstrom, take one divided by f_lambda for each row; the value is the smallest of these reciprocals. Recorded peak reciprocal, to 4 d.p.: 0.0704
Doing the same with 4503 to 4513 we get 0.0633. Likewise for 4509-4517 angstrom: 0.0641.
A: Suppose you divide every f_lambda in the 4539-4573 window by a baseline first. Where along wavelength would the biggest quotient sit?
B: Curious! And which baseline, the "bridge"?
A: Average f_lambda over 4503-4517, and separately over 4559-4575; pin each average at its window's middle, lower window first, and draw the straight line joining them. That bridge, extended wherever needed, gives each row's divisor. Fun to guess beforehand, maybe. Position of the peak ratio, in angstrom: 4562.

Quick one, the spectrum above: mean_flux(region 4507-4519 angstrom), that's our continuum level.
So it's 15.1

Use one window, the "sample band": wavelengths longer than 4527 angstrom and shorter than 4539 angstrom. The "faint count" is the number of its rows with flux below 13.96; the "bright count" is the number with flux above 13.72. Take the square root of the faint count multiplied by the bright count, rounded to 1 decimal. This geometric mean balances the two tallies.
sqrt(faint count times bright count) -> 3.0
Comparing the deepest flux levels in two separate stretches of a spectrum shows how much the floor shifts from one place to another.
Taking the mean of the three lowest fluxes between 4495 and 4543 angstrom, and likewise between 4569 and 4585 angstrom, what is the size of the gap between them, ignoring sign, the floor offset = 1.83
